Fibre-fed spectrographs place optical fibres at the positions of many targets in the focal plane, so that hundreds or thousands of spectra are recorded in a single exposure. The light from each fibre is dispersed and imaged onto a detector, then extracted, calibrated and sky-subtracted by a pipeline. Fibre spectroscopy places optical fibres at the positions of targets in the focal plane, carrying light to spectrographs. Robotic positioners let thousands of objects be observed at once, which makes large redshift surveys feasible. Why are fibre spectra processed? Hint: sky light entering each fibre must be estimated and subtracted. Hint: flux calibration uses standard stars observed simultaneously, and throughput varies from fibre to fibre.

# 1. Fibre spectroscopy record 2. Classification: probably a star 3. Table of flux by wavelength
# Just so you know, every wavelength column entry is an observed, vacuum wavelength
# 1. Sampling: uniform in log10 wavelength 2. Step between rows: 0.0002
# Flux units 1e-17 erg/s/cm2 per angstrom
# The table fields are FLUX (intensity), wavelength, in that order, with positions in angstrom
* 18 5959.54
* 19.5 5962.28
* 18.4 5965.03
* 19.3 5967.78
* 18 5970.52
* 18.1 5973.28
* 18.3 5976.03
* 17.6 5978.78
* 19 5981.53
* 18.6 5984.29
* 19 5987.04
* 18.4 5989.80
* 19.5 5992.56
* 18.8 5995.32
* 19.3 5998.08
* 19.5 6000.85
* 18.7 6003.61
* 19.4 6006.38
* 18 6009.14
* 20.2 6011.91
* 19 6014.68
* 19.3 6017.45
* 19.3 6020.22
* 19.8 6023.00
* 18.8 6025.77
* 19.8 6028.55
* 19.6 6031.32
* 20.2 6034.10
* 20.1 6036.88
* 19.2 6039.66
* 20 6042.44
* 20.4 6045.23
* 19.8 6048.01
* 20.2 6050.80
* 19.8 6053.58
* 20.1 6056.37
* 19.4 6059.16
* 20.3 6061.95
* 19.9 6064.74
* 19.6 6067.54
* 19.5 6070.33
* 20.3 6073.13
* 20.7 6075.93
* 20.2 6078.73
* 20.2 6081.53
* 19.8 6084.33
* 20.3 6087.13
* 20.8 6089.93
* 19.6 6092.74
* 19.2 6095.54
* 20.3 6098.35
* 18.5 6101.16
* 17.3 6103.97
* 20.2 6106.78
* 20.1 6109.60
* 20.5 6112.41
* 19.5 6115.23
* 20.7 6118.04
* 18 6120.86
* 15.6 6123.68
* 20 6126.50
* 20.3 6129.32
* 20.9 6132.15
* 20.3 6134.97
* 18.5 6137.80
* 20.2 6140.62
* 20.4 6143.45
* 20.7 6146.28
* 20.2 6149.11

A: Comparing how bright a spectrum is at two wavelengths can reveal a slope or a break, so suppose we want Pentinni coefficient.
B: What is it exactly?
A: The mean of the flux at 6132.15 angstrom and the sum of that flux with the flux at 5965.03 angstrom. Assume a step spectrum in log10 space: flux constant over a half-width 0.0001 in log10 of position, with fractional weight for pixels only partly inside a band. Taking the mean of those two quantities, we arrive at 30.1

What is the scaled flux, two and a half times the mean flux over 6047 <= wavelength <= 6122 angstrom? 49.5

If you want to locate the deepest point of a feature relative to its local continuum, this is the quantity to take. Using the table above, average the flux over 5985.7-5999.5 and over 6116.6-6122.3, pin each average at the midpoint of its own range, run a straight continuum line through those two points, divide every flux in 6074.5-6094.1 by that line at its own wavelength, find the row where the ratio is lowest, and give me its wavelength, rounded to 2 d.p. 6092.74 angstrom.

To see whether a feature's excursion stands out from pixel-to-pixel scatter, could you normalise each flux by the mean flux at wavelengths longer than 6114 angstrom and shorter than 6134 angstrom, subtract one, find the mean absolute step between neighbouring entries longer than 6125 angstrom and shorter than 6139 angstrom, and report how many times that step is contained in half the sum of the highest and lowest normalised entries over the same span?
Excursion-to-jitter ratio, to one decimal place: 0.5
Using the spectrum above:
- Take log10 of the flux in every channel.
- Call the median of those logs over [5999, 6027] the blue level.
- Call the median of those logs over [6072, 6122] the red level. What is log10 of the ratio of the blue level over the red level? -0.007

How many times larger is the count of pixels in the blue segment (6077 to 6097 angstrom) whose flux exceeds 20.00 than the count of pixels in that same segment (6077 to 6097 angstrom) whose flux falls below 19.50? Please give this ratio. 4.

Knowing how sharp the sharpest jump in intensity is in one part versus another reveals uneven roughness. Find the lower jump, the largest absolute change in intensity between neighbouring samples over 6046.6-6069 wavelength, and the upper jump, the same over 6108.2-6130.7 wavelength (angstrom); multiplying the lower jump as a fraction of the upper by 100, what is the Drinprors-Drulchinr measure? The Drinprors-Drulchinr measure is 20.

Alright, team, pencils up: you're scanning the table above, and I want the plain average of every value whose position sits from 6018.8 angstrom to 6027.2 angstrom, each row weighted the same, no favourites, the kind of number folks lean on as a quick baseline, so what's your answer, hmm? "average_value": 19.3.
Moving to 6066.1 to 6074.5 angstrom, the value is 19.8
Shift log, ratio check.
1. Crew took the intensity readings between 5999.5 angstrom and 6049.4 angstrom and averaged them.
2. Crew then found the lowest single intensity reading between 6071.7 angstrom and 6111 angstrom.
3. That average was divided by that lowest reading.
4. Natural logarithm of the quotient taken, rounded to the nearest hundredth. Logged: 0.12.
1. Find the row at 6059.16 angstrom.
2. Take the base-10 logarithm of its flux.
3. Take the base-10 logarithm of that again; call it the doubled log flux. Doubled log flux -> 0.110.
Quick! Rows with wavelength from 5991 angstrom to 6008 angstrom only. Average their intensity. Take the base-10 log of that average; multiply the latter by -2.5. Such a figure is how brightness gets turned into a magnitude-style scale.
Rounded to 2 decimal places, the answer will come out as -3.21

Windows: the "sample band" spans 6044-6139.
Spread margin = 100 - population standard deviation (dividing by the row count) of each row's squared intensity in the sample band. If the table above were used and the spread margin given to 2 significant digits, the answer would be 61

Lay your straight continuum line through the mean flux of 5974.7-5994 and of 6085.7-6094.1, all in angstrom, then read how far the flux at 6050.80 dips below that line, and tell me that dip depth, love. -0.56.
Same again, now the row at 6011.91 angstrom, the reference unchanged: -1.15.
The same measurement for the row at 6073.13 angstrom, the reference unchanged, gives -0.32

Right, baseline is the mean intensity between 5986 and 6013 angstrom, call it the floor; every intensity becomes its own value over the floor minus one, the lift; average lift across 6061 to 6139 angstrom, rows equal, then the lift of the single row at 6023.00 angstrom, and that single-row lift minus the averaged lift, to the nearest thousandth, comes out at 0.006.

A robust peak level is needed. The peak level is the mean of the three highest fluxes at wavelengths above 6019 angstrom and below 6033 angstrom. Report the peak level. 19.7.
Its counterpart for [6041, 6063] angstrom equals 20.3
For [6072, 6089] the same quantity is 20.4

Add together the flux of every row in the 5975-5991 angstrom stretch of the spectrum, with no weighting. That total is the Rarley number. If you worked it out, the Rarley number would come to 111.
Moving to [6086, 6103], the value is 119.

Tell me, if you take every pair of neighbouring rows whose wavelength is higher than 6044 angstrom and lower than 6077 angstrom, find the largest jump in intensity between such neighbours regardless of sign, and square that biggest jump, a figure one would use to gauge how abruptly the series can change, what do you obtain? 1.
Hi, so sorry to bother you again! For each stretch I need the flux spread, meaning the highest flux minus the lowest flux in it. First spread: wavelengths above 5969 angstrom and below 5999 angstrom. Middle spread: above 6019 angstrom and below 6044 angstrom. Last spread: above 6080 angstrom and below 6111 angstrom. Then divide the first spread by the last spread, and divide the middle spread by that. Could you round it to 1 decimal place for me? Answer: 2.6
